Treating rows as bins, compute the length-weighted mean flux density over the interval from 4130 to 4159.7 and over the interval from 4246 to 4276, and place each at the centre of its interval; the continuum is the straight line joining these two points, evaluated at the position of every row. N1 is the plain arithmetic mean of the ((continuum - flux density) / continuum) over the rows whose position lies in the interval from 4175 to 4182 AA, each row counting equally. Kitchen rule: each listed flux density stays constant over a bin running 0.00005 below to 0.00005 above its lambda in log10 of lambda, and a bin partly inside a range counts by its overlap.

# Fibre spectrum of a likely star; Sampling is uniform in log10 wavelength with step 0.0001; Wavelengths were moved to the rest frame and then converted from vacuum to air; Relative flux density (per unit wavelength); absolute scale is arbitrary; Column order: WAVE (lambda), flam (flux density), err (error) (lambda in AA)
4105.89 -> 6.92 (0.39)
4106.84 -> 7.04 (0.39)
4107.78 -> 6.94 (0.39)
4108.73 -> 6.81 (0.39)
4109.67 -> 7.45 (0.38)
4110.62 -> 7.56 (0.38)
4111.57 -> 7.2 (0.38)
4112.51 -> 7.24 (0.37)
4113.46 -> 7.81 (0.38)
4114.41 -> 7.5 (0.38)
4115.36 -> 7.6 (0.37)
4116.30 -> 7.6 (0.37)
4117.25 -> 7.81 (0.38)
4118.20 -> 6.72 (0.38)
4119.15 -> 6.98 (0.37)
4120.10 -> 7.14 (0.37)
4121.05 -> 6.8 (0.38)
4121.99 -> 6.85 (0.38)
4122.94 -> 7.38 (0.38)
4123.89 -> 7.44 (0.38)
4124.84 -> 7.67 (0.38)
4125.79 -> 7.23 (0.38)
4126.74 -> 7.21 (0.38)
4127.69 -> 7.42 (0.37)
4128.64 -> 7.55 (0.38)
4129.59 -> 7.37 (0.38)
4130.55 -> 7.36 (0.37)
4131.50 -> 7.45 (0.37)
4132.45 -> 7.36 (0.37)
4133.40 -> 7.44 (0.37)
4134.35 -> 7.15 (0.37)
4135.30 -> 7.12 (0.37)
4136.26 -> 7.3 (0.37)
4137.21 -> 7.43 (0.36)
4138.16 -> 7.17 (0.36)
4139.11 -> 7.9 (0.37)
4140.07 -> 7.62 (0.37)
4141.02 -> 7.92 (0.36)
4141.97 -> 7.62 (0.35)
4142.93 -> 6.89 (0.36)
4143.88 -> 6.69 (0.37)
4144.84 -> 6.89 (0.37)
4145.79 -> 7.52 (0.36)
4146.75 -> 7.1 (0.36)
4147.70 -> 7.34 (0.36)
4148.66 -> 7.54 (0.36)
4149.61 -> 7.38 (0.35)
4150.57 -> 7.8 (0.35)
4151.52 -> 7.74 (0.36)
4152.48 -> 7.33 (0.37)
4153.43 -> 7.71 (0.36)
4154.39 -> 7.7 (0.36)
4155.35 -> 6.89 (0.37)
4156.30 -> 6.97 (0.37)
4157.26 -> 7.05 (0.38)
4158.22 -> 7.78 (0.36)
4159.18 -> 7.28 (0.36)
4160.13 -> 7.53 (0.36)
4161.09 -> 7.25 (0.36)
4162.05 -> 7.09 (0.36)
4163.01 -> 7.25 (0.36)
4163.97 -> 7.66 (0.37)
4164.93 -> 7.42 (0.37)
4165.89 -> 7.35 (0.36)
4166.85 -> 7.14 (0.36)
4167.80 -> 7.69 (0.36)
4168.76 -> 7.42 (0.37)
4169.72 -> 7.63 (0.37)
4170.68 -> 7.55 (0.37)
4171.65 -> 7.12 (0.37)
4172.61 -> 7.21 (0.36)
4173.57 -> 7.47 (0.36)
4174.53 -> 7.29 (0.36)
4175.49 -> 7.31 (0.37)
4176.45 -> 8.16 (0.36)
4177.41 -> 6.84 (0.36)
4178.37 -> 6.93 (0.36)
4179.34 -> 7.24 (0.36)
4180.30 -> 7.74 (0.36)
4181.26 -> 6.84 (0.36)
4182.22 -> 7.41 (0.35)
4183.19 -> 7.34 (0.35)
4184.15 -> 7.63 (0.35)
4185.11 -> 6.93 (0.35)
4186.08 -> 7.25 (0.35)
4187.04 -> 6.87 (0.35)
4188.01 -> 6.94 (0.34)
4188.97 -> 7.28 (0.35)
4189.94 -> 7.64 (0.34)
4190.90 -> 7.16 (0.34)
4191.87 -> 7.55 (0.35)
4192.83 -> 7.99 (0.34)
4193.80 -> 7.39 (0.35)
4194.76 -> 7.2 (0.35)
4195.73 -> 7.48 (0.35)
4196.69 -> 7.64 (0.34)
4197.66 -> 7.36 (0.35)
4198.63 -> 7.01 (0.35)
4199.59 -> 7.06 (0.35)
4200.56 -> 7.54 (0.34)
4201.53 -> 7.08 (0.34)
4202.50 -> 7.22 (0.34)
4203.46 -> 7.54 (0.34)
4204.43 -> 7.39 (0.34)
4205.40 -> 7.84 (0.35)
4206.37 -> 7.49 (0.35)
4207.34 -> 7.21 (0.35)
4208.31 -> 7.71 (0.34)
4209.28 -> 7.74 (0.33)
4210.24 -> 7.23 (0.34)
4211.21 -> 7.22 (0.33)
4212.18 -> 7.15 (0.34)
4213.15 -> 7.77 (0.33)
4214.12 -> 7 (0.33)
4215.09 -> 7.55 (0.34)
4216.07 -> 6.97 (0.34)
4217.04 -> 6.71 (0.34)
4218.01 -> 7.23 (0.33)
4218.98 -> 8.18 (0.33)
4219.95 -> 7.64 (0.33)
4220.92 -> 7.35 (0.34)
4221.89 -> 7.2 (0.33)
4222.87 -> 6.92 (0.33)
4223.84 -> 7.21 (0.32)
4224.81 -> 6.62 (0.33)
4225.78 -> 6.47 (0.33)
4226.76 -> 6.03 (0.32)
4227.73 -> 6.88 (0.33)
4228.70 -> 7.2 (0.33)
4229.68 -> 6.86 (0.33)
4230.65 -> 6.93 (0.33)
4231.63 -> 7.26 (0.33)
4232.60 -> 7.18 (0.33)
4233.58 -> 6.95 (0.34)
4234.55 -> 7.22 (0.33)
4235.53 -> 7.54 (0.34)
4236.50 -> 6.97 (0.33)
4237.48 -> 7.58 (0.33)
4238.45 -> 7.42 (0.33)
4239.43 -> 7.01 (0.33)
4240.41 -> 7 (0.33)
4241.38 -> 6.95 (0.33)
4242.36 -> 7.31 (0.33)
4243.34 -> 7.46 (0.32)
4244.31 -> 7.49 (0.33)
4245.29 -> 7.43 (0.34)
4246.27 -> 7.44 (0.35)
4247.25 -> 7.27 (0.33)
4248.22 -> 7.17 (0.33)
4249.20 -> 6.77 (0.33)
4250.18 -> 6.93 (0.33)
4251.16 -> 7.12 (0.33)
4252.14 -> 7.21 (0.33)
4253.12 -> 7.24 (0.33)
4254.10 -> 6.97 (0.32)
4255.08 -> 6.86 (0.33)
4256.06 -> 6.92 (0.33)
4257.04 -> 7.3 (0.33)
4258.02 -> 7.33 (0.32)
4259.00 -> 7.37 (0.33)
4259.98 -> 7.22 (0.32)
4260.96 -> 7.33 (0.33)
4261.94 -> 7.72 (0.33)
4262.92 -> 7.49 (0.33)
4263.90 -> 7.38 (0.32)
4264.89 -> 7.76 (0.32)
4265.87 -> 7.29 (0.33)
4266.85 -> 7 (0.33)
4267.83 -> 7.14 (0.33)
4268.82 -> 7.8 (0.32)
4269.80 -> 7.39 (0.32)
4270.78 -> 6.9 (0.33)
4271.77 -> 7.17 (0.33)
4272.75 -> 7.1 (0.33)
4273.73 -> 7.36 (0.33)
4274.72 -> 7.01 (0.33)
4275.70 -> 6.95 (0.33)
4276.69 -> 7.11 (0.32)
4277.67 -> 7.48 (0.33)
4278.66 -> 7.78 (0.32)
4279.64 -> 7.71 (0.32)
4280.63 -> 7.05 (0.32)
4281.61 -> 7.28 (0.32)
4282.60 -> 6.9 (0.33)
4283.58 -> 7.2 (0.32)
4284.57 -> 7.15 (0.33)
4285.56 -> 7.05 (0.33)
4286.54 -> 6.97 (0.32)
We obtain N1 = 0.005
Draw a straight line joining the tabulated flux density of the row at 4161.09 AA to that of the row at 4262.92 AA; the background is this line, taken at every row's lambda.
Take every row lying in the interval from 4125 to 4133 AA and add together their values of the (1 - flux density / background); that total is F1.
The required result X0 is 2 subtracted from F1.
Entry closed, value -2.2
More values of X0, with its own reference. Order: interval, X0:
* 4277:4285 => -1.8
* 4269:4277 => -1.6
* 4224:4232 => -1.3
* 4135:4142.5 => -2.3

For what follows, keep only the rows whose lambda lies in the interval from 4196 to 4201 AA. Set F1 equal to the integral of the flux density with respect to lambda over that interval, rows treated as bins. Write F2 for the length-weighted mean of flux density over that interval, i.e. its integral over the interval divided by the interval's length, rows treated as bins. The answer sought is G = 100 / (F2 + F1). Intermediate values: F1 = 37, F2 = 7.33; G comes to 2.3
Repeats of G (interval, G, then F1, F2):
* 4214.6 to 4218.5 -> 2.9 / 28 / 7.11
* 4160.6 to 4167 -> 1.8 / 47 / 7.31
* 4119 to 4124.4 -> 2.2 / 38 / 7.12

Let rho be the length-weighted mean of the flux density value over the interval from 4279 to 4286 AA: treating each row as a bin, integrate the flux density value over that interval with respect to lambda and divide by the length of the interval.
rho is 7.21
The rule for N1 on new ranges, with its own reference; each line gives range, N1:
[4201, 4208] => -0.014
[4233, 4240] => 0.002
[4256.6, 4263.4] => -0.023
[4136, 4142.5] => -0.026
